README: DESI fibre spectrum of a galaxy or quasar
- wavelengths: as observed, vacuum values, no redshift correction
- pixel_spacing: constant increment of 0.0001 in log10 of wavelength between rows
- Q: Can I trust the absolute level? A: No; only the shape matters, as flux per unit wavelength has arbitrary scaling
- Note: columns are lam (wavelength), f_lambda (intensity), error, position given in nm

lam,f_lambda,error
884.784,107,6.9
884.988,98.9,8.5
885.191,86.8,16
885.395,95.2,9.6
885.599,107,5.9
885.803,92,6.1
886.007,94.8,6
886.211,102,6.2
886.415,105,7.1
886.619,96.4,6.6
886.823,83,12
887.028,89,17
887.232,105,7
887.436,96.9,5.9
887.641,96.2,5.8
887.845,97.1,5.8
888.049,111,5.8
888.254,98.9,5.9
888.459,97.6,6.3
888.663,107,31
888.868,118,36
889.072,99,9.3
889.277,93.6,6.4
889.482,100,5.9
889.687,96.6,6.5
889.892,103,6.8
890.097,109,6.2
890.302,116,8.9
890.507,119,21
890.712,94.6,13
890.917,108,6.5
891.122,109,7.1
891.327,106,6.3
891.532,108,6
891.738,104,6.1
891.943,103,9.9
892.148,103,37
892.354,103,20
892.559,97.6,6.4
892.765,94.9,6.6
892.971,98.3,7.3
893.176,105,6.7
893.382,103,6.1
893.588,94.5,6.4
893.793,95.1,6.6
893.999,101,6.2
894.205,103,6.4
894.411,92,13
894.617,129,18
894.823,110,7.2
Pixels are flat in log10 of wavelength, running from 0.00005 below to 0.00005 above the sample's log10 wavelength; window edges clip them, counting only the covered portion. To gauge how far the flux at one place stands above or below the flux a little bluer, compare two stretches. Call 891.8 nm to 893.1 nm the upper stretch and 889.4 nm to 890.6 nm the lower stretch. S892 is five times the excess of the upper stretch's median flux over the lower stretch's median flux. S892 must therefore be -27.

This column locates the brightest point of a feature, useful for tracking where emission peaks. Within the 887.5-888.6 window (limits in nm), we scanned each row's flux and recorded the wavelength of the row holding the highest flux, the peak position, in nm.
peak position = 888.049 nm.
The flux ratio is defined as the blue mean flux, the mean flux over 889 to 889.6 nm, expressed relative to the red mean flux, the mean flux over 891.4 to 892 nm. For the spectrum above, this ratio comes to 0.93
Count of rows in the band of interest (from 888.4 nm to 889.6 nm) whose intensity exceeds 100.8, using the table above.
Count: 2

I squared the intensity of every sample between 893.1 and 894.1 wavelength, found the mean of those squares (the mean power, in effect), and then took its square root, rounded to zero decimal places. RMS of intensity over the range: 100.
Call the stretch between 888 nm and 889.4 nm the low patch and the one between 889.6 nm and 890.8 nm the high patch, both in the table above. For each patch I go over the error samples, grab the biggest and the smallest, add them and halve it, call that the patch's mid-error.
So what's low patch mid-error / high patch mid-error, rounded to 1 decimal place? 1.5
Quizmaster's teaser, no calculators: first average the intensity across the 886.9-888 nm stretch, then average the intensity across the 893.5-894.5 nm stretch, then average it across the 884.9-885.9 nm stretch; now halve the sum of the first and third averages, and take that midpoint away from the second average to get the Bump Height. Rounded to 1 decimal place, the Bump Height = 0.7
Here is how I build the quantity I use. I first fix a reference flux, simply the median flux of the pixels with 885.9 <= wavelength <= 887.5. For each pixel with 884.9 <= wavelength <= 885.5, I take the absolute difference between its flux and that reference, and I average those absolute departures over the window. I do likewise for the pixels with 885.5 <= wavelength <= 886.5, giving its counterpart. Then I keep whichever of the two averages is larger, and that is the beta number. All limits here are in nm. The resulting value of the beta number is 6.1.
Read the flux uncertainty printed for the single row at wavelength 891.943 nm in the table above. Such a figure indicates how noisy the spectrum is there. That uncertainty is 9.9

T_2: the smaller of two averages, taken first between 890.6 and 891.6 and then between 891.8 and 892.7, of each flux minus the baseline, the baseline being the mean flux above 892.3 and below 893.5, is 1.4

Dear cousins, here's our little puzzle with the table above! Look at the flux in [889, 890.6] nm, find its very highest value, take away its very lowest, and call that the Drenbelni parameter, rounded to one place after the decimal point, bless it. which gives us 25.4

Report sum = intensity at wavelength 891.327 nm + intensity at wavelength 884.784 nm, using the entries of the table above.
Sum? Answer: 213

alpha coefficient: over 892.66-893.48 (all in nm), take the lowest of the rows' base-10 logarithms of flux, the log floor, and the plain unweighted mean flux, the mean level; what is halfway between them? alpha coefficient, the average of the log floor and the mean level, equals 51.1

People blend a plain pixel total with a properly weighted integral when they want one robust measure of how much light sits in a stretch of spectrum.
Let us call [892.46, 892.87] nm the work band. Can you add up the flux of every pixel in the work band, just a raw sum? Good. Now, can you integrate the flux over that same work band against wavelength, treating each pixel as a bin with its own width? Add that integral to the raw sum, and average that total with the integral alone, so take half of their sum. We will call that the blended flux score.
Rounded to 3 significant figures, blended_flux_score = 136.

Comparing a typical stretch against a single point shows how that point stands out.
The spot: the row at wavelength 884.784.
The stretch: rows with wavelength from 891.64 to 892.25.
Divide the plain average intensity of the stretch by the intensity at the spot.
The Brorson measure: 0.97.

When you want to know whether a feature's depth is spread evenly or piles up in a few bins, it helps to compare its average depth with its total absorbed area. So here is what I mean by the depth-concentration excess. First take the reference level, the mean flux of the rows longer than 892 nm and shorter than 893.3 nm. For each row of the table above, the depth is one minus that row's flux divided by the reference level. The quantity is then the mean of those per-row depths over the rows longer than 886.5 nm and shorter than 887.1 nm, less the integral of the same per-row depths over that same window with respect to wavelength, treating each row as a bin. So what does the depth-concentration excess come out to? 0.042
